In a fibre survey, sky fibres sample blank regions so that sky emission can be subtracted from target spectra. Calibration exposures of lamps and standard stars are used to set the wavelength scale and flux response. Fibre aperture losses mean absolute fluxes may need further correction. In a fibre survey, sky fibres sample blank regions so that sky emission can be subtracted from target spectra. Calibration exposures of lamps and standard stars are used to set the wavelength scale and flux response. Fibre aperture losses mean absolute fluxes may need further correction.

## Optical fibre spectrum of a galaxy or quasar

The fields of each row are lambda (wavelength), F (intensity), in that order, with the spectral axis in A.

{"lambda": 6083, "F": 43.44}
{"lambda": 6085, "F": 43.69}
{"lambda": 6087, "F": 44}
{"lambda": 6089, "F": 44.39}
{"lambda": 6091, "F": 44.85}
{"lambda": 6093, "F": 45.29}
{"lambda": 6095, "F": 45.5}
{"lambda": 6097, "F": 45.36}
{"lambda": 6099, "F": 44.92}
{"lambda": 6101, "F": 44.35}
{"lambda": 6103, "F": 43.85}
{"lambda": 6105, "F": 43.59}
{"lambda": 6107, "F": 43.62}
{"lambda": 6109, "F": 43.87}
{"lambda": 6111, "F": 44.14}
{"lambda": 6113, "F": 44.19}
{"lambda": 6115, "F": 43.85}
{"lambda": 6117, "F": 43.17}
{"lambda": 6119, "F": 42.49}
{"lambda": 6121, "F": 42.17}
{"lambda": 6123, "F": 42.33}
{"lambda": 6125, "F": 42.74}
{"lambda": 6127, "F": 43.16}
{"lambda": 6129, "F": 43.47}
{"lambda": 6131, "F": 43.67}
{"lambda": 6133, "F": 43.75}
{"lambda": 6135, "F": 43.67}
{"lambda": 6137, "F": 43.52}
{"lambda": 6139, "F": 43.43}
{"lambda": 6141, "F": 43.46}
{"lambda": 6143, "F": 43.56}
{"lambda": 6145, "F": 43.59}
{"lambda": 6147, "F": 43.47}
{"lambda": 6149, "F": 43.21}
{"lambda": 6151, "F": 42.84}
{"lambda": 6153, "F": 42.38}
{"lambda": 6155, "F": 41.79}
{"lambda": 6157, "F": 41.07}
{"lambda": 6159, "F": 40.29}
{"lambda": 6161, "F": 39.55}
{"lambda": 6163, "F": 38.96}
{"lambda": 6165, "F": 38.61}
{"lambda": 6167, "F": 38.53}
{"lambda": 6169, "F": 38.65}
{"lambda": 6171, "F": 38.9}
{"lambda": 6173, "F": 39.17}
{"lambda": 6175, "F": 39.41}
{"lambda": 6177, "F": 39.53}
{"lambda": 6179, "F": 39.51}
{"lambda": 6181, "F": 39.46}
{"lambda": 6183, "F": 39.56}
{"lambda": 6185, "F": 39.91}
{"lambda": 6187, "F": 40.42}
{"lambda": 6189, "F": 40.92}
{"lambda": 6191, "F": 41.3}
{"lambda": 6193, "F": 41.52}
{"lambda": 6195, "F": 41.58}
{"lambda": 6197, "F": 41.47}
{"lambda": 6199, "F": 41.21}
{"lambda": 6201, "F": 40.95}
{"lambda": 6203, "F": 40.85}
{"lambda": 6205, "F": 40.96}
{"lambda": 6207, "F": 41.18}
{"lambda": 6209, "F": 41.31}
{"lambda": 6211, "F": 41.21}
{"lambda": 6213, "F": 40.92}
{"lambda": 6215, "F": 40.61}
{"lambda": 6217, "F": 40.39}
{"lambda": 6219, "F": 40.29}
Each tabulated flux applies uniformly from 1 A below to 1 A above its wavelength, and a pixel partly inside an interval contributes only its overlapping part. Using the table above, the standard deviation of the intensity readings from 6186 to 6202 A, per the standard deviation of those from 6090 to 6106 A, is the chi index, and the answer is 0.55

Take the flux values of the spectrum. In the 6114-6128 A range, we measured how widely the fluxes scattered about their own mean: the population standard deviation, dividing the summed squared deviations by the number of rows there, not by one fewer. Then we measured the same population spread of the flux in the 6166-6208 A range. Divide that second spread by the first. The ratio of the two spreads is 1.8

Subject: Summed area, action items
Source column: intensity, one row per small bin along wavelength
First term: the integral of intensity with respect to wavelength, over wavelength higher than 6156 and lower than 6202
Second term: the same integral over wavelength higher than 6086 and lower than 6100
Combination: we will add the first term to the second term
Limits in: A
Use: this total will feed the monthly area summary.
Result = 2470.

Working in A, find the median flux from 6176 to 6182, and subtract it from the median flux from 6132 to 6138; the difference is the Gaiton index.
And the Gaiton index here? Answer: 4.2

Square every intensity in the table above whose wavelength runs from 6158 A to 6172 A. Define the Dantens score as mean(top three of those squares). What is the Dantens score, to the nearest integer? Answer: 1568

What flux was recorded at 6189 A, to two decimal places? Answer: 40.92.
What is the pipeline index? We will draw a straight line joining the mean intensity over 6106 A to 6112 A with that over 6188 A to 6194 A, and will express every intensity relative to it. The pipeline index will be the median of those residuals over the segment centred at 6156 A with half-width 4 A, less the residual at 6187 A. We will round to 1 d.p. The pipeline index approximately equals 0.0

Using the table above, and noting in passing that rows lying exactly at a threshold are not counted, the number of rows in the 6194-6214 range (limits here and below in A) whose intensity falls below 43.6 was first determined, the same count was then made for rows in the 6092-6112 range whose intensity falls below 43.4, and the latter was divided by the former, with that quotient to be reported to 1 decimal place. 0.0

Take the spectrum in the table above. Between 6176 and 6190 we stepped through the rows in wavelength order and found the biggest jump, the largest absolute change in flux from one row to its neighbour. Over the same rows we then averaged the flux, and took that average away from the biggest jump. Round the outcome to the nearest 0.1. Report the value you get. -39.4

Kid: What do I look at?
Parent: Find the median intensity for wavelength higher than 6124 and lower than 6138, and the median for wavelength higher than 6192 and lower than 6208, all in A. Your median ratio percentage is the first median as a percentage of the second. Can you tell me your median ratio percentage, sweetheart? 106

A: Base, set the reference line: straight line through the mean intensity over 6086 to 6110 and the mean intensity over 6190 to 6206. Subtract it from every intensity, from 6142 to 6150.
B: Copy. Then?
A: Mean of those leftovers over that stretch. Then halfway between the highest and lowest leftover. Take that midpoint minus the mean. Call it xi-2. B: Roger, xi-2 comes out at -0.03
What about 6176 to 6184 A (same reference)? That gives 0.03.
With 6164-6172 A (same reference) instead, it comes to 0.07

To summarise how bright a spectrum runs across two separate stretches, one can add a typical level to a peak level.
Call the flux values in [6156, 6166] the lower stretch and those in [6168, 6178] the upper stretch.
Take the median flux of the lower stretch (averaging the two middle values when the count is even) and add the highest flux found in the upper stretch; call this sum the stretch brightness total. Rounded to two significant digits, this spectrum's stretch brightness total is 79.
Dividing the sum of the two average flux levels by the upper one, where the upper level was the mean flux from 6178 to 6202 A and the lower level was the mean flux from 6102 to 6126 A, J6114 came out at 2.07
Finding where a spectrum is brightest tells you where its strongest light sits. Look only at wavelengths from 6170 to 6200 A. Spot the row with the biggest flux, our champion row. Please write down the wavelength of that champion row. 6195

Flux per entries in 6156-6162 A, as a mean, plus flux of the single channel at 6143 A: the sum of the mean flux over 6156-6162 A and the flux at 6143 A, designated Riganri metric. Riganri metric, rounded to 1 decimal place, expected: 83.9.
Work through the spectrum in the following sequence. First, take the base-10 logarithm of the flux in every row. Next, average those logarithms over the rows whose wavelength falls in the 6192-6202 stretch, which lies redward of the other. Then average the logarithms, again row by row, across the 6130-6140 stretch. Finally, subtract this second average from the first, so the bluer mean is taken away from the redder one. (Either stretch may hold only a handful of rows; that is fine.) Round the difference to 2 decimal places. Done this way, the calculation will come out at -0.02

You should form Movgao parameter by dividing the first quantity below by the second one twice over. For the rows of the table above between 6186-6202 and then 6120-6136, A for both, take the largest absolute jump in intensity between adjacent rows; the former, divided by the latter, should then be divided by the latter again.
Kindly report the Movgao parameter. 2.8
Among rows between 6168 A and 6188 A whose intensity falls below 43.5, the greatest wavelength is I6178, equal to 6187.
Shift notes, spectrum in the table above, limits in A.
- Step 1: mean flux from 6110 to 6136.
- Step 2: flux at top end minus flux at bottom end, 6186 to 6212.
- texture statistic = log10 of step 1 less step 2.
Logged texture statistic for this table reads 1.63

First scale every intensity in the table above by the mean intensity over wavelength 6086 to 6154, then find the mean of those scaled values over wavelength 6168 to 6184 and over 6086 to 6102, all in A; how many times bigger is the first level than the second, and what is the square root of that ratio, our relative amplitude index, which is 0.936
